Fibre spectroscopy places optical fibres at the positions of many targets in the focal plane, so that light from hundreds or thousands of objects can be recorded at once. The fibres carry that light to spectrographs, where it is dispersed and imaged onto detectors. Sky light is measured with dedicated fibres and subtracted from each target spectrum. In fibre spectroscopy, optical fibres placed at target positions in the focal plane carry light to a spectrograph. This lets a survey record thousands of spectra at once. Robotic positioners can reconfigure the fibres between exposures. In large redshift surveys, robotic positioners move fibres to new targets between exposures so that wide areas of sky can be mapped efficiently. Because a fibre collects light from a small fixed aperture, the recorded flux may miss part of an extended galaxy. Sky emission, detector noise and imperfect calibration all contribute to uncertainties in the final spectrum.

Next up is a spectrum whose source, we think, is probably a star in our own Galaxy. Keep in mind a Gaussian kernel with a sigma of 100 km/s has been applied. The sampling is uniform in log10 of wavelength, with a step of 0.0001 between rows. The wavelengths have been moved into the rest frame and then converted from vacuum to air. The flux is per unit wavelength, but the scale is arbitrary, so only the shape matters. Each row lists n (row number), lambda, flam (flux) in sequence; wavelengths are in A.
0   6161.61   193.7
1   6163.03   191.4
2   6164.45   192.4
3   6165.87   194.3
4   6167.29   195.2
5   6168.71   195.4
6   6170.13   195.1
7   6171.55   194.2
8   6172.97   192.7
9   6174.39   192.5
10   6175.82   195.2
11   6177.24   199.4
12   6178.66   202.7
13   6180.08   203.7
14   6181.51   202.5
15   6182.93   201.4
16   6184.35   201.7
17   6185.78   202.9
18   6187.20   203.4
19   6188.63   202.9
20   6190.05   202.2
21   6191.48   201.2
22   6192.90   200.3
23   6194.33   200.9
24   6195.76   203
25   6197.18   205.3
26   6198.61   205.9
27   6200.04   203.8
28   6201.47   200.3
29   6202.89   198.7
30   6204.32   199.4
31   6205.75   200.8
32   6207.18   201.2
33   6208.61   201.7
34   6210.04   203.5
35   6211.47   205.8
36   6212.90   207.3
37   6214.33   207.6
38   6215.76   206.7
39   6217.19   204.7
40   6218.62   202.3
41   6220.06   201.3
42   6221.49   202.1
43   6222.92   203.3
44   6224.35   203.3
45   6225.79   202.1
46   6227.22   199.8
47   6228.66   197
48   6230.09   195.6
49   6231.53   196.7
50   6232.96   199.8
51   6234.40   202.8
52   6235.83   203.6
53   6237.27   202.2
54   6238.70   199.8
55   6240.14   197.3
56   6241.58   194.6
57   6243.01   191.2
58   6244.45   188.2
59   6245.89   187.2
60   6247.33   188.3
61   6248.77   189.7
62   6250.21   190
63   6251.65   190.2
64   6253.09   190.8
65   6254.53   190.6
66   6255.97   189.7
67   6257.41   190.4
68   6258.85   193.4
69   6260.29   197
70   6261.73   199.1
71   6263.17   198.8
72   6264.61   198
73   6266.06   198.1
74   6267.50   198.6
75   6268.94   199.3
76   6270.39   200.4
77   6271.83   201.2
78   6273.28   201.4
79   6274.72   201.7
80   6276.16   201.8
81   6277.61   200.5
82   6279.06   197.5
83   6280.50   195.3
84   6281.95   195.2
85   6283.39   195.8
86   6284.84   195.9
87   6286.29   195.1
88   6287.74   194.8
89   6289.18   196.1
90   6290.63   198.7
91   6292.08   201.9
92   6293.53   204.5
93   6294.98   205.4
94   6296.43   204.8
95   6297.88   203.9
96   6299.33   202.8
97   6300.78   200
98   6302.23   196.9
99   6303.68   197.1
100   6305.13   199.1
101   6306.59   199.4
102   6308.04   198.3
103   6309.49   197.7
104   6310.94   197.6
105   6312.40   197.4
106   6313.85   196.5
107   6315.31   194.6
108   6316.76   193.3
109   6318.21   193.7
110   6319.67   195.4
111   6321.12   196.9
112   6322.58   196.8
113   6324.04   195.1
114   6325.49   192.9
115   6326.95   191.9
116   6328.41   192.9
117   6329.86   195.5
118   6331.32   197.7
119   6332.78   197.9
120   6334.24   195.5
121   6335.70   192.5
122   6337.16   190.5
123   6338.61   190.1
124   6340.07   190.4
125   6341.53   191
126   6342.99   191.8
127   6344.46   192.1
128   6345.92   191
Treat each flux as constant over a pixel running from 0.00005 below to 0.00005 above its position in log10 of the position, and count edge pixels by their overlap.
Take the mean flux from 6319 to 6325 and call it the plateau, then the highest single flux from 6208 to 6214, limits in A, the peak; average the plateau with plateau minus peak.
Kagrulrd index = 92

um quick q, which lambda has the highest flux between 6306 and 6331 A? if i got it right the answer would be 6306.59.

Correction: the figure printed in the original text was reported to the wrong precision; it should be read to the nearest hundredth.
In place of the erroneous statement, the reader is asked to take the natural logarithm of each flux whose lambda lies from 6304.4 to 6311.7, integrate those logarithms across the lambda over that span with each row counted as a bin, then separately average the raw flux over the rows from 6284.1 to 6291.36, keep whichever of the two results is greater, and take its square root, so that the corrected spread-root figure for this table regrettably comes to 14.00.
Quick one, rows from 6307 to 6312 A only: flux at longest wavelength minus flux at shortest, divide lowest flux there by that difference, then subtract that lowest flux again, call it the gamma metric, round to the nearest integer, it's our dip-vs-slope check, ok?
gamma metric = -480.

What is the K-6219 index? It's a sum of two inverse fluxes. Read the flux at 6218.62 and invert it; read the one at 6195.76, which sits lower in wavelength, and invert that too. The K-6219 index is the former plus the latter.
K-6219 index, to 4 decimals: 0.0099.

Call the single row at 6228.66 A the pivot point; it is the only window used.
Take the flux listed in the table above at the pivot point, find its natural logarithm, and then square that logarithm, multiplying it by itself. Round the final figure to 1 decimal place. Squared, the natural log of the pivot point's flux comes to 27.9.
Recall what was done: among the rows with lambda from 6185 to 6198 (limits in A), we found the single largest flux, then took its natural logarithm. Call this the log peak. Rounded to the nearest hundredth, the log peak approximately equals 5.32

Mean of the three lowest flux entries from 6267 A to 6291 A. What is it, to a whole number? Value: 195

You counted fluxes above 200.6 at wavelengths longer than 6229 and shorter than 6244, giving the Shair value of 3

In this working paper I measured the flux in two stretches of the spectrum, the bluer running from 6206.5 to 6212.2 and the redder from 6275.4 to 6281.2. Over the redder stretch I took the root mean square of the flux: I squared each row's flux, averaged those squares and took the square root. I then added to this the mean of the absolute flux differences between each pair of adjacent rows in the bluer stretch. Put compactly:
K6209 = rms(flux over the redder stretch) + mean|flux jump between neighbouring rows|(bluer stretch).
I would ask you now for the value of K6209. 200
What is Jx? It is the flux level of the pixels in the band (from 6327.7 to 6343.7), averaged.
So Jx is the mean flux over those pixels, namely 193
